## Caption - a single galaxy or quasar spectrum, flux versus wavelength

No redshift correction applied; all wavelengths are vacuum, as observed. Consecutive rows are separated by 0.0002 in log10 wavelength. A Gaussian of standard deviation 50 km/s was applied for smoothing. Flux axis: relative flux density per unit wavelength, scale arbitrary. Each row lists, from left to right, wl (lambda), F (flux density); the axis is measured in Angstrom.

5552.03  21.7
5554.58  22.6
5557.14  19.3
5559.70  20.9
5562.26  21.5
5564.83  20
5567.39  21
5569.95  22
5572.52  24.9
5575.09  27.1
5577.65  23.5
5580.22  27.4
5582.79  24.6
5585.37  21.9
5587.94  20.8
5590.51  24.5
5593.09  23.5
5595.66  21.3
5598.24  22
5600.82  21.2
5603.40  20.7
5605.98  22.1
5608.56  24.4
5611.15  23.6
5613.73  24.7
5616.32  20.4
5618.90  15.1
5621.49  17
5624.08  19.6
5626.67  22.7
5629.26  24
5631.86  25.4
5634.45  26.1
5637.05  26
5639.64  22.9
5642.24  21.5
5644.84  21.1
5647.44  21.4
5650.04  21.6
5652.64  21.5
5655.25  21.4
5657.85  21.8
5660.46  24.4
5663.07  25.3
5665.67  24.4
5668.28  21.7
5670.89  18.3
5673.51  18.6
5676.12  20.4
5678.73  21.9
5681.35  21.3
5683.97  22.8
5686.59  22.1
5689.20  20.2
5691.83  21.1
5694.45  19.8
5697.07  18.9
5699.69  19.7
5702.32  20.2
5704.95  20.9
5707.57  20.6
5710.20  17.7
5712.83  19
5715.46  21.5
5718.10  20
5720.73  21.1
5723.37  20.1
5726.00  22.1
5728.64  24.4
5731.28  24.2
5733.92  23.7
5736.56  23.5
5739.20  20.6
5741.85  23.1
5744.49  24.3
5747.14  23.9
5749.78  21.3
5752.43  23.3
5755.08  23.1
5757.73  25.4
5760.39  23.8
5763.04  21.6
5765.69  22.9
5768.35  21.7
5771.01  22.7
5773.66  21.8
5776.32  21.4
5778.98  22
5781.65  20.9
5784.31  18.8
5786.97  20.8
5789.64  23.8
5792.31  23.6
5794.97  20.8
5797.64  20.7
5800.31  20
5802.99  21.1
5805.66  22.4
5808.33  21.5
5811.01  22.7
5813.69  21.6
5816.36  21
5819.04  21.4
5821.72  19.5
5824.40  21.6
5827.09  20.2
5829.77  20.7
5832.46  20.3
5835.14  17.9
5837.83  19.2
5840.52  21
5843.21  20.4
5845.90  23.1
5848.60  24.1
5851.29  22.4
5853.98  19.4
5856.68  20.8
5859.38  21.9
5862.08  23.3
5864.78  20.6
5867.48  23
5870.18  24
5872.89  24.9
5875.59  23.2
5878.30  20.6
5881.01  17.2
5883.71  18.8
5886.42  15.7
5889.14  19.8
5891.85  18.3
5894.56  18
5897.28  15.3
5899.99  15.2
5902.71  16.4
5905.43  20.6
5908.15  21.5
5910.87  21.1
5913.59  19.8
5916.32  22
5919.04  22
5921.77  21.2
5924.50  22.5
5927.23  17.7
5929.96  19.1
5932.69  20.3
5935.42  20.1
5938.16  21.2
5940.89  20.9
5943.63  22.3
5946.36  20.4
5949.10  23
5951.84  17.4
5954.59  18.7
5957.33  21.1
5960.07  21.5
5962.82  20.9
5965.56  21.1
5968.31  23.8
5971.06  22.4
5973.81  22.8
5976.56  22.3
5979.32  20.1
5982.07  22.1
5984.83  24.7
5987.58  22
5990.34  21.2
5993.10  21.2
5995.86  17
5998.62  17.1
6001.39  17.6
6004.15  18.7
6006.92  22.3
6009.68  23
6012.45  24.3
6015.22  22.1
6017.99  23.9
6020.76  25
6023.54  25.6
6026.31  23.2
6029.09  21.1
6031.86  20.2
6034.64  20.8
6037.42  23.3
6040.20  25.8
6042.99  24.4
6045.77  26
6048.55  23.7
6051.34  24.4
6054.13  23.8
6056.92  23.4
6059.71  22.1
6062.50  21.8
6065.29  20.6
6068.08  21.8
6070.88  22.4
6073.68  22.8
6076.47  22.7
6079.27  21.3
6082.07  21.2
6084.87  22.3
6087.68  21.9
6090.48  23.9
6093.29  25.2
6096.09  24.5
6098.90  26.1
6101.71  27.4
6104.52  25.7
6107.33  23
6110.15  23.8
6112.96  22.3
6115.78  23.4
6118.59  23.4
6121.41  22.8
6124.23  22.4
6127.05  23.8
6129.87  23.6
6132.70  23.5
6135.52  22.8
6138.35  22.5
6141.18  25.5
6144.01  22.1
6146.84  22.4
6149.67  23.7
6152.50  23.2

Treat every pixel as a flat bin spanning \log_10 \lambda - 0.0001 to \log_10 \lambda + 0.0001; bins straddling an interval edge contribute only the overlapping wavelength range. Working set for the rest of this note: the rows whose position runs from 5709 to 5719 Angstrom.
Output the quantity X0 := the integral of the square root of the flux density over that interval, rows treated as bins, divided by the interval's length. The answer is 4.42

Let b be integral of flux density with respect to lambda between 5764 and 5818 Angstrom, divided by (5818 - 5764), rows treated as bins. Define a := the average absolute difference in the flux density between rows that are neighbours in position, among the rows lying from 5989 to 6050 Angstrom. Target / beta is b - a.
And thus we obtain 20.0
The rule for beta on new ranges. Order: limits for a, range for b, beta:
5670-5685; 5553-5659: 21.2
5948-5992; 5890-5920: 17.4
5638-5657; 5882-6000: 19.8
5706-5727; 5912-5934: 18.8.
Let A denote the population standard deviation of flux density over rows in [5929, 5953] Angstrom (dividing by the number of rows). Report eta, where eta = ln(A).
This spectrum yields 0.44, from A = 1.6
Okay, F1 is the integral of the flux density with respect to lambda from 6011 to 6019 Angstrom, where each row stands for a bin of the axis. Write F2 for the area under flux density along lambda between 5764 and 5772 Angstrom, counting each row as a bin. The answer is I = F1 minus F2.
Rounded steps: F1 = 187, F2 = 179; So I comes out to 8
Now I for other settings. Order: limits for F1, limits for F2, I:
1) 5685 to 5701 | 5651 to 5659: 153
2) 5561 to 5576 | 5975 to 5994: -78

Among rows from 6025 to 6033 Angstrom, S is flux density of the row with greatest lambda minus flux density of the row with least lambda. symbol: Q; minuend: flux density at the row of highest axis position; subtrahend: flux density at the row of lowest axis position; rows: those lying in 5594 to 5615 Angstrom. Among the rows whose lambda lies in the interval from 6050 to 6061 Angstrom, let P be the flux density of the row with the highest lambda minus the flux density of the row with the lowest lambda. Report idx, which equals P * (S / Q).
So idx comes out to 2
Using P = -2.3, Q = 3.4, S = -3.0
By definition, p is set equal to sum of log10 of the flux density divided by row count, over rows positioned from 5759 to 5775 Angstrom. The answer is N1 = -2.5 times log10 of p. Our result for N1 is -0.326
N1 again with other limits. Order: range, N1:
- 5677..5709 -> -0.299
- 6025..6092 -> -0.330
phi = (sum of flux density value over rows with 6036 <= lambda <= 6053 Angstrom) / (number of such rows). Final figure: 24.6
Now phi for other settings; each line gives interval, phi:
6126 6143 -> 23.6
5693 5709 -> 20.0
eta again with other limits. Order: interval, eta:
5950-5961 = 0.53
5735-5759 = 0.32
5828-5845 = 0.06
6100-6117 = 0.56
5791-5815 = 0.06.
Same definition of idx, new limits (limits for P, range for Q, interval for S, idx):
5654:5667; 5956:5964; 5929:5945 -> -48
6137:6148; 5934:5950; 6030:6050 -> 0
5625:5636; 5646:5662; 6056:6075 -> -1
